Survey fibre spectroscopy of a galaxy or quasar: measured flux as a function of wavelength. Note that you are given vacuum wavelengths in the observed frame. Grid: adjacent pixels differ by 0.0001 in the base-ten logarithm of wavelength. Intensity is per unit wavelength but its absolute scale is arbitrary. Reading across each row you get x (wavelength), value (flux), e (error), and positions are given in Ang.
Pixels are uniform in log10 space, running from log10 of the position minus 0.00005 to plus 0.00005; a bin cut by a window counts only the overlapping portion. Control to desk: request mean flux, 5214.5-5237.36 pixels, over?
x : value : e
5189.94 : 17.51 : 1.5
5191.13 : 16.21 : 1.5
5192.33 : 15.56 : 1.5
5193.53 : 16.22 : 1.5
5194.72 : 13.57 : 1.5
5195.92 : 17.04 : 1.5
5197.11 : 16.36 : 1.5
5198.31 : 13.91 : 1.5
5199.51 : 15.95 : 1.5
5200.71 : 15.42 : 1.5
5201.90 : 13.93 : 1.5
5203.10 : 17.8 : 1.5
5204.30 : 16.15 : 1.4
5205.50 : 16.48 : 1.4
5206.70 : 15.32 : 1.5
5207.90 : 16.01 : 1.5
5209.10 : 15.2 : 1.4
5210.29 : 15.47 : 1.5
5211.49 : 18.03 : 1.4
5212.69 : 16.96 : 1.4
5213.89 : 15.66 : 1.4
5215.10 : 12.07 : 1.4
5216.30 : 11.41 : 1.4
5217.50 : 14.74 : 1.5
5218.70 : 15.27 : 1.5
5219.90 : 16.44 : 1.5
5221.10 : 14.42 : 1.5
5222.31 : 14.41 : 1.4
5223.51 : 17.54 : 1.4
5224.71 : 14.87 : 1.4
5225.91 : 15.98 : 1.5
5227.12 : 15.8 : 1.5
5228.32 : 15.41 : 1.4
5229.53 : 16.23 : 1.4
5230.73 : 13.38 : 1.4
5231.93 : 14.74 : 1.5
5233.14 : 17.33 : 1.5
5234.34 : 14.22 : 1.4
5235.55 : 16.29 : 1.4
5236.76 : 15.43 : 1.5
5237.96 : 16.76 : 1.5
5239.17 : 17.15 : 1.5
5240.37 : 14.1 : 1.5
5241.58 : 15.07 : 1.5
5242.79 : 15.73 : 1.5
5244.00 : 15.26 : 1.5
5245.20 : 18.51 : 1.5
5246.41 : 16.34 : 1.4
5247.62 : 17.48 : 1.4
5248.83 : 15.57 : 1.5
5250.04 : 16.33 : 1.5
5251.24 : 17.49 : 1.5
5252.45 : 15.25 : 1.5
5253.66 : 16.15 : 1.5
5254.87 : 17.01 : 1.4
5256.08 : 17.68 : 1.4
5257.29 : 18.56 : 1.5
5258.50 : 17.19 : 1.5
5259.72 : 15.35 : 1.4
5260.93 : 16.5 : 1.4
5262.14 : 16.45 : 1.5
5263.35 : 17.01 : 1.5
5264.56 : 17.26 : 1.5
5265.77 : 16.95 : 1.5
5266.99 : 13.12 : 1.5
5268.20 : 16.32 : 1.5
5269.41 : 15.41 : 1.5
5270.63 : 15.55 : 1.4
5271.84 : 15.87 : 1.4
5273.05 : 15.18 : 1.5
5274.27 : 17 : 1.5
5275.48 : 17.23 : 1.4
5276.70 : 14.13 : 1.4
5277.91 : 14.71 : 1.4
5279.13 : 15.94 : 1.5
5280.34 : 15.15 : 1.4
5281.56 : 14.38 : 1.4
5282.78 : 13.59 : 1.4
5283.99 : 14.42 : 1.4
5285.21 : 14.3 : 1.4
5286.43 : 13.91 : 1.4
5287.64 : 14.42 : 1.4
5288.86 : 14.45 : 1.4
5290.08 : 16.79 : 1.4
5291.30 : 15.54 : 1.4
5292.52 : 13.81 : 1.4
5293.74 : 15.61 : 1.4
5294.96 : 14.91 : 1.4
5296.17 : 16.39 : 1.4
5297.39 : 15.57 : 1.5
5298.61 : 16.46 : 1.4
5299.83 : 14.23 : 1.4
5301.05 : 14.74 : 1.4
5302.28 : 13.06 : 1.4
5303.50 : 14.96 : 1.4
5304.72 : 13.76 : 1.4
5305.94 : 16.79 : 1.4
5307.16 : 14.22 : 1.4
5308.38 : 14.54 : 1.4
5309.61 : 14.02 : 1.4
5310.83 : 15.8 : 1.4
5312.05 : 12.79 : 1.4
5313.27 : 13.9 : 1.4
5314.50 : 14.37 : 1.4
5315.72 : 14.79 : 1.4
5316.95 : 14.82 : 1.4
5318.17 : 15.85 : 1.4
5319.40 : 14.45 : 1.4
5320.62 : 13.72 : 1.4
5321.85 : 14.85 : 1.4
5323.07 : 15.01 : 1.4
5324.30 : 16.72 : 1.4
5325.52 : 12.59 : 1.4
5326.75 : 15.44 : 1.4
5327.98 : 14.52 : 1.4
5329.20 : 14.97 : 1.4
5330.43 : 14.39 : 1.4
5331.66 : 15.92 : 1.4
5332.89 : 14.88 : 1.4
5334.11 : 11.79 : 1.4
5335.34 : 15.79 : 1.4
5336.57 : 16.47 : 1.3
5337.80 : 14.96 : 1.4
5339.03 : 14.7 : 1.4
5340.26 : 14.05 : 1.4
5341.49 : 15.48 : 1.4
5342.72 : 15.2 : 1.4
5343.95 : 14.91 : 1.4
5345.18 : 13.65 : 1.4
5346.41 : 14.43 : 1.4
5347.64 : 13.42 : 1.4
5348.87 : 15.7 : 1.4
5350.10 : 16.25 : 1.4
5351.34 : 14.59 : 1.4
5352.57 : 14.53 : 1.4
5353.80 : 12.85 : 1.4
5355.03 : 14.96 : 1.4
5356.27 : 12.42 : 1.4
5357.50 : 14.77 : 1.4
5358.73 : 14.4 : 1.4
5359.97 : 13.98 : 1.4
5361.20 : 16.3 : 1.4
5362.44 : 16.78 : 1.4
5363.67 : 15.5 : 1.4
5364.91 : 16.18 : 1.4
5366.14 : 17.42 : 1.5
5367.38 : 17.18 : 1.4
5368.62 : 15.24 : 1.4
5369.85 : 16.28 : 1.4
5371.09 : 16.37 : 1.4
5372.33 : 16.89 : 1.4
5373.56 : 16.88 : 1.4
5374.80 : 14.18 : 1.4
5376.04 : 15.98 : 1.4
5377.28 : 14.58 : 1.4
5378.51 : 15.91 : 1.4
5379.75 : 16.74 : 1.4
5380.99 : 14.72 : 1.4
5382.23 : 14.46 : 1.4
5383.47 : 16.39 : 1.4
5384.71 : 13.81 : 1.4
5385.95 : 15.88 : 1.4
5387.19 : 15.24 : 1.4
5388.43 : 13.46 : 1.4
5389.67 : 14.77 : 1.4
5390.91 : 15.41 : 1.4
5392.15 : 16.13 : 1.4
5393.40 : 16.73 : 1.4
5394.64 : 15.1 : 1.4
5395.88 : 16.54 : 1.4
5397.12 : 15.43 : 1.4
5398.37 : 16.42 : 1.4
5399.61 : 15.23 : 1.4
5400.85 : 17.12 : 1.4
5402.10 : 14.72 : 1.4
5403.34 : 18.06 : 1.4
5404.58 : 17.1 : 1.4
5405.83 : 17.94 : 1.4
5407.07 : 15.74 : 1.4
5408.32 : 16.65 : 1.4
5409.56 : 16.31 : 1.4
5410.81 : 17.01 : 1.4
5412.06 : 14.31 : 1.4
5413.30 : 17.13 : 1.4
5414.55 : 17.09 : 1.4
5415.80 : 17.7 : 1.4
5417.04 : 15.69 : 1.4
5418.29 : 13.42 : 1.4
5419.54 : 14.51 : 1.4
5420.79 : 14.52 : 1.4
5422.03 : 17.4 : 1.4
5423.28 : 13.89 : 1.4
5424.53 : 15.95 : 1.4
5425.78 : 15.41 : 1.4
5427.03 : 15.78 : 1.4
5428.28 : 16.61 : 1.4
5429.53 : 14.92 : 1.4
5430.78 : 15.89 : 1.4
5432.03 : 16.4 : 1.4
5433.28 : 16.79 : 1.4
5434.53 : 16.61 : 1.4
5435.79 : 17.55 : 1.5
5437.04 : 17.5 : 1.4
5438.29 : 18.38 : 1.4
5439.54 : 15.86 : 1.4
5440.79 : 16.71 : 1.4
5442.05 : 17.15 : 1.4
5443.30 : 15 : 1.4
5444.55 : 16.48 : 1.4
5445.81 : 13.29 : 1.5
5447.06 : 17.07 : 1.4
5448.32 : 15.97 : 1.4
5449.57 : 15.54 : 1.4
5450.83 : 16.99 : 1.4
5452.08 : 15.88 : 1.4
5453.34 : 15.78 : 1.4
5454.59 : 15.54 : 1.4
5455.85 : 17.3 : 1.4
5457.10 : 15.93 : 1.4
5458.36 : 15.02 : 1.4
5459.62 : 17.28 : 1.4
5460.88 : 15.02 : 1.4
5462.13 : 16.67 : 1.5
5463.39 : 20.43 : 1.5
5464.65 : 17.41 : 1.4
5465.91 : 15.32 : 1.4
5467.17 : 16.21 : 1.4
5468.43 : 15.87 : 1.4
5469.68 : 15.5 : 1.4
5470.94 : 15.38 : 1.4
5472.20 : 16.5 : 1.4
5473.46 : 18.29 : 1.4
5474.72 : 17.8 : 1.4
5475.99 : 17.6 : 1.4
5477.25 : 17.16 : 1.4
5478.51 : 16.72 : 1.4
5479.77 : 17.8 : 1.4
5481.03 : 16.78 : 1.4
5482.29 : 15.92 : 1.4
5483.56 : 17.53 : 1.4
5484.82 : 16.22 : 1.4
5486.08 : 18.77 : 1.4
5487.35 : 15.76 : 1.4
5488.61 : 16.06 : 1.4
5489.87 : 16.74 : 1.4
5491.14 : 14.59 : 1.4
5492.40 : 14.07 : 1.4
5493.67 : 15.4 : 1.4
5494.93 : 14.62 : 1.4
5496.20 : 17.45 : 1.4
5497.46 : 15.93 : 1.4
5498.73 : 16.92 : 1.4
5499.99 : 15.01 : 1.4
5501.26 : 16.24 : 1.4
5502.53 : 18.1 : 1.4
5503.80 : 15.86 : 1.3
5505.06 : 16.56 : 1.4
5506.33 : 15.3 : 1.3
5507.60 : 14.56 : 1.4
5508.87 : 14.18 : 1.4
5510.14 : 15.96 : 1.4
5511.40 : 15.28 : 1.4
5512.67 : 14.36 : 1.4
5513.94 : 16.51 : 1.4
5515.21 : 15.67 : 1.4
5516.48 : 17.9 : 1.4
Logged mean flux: 15.1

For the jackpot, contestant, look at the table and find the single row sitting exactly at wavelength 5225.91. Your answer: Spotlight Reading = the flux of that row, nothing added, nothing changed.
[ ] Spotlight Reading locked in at 15.98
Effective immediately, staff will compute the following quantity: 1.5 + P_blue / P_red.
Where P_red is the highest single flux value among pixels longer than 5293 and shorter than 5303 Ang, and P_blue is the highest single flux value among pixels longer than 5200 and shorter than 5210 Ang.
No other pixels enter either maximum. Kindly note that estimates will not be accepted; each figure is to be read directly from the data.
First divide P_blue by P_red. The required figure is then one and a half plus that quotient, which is 2.58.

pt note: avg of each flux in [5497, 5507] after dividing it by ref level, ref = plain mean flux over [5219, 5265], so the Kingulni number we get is 1.01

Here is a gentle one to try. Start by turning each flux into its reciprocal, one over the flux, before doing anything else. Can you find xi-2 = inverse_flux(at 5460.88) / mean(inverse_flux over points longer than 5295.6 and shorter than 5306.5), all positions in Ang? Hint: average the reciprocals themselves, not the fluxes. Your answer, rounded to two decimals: 1.00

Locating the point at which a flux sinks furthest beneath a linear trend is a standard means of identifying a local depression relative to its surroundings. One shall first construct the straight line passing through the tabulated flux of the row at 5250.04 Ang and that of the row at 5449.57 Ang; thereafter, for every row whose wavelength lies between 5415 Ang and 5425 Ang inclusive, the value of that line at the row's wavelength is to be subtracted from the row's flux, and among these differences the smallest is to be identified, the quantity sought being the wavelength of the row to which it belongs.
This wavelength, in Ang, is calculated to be 5418.29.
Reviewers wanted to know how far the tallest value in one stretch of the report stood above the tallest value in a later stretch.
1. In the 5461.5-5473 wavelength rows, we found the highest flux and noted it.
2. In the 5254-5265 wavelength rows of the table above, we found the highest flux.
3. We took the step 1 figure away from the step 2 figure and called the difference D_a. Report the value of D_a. -1.9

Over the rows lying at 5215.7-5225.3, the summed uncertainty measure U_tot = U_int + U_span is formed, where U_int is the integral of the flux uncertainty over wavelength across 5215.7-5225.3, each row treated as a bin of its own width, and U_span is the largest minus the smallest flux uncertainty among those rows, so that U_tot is 14.0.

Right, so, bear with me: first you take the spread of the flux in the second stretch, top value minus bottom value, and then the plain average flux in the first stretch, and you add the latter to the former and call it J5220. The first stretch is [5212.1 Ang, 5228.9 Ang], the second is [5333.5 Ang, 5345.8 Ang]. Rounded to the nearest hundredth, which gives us 19.75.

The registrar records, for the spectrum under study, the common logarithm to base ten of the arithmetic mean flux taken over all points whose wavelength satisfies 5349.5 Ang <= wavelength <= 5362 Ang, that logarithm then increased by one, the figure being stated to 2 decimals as 2.16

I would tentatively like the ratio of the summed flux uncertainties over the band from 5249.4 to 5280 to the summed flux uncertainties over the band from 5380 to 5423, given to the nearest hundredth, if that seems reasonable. 0.77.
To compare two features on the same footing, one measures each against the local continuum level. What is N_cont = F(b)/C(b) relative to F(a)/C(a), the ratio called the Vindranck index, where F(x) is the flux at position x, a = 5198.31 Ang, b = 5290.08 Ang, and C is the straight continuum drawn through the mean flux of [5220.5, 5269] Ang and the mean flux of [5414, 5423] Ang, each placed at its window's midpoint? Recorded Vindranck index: 1.22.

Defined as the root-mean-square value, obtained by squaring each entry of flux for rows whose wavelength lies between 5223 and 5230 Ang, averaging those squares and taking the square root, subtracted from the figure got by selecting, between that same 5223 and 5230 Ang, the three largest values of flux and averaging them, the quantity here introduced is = 0.6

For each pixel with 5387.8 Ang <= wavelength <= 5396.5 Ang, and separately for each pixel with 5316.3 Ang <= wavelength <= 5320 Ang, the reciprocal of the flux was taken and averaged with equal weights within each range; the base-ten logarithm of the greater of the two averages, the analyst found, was -1.18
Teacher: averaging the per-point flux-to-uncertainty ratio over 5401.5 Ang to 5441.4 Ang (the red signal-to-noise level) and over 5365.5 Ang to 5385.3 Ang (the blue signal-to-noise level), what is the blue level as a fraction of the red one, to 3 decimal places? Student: 0.972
